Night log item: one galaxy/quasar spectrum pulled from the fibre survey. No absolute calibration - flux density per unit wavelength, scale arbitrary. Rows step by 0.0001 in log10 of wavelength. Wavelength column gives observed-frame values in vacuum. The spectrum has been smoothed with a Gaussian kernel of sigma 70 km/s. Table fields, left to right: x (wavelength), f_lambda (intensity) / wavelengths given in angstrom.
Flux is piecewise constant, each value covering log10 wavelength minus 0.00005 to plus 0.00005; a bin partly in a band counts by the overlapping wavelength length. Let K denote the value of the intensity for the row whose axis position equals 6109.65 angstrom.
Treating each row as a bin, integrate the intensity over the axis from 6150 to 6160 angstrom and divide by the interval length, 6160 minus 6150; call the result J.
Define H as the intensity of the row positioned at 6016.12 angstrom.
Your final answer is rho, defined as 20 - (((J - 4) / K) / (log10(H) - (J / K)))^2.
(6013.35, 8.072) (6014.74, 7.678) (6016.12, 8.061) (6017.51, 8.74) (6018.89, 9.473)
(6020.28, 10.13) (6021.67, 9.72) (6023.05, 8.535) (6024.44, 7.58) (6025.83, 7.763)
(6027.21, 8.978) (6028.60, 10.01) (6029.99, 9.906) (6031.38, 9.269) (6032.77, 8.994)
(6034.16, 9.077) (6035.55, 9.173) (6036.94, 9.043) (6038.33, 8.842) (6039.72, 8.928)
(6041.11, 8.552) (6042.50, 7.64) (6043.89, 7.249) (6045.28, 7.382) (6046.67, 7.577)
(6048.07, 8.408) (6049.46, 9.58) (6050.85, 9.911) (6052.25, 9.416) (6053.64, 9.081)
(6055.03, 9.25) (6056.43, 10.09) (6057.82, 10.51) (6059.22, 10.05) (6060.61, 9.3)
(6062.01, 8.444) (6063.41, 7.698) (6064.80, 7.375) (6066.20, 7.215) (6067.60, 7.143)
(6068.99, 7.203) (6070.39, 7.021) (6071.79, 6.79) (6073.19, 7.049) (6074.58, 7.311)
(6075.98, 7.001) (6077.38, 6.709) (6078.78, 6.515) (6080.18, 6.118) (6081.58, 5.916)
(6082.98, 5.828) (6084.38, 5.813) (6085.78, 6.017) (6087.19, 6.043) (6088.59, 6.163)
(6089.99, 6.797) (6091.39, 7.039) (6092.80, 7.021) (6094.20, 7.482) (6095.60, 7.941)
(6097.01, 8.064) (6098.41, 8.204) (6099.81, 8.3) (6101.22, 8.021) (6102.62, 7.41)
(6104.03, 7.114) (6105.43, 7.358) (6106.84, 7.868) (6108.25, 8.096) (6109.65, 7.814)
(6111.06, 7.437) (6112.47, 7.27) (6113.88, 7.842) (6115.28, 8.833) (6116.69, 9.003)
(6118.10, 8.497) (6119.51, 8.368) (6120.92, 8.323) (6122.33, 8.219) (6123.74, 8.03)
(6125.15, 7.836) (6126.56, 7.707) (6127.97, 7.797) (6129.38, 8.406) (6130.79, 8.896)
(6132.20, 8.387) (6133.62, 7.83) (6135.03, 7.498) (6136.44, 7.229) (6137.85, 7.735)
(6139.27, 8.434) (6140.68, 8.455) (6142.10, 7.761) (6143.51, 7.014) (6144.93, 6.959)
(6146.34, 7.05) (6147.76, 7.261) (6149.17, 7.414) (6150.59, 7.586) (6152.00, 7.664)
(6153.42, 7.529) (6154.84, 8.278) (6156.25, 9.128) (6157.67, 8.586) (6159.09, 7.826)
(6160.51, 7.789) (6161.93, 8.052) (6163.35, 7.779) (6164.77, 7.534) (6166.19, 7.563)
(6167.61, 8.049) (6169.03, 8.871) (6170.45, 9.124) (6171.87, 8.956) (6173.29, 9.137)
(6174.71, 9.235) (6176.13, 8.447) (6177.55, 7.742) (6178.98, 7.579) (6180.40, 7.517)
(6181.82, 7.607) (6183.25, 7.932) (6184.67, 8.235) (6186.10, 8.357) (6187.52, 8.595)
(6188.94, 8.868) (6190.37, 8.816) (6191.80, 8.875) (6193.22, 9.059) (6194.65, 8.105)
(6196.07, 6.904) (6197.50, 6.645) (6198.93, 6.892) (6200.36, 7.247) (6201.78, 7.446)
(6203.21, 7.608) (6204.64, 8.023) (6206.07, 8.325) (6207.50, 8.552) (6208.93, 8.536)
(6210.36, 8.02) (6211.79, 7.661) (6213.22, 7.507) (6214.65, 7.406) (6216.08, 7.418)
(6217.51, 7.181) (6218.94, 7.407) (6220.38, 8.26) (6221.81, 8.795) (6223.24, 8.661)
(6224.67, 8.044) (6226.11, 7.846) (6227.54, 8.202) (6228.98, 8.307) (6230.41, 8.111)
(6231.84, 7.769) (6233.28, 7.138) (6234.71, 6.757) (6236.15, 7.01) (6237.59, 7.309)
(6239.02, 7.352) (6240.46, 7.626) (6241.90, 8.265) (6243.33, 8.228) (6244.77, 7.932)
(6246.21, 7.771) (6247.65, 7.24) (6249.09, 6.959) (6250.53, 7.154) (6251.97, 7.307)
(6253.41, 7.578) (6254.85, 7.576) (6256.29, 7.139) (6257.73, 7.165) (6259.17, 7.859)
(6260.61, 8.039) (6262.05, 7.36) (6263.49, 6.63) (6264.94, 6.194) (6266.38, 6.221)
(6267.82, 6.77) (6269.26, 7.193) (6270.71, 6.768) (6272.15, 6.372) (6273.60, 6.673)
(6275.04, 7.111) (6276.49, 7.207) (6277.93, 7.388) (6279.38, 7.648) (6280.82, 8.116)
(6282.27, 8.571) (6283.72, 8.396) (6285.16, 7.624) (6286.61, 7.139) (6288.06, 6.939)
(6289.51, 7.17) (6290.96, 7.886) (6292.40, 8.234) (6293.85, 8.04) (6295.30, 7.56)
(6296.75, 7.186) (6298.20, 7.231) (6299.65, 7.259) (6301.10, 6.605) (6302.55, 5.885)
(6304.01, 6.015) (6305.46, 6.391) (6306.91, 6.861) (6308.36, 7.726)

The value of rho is 3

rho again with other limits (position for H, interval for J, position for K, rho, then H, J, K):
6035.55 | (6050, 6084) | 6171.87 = -6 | 9.173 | 7.9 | 8.956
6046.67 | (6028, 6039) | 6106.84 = 15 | 7.577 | 9.3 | 7.868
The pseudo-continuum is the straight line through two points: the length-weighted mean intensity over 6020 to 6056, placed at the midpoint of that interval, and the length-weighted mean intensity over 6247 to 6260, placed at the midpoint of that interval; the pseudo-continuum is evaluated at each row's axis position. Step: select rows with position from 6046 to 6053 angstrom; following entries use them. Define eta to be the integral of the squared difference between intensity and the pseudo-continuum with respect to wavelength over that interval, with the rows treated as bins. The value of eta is 6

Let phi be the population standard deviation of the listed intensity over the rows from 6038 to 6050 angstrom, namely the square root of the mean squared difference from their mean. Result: 0.77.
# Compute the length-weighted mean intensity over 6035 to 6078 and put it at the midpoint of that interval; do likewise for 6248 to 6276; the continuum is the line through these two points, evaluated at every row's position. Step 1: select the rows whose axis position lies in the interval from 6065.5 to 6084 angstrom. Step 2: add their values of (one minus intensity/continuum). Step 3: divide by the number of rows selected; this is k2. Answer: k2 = 0.174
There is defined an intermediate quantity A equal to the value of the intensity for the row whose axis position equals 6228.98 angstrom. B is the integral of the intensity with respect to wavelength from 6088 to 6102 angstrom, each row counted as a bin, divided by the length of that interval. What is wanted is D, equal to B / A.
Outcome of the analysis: 0.90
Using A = 8.307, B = 7.52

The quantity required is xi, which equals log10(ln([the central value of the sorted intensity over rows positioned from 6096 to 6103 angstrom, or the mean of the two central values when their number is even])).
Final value 0.320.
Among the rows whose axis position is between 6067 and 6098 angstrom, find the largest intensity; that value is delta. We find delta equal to 8.064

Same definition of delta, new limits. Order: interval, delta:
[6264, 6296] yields 8.571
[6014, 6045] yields 10.13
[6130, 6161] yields 9.128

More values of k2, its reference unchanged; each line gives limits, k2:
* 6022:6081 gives 0.000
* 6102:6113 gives 0.055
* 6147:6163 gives -0.029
